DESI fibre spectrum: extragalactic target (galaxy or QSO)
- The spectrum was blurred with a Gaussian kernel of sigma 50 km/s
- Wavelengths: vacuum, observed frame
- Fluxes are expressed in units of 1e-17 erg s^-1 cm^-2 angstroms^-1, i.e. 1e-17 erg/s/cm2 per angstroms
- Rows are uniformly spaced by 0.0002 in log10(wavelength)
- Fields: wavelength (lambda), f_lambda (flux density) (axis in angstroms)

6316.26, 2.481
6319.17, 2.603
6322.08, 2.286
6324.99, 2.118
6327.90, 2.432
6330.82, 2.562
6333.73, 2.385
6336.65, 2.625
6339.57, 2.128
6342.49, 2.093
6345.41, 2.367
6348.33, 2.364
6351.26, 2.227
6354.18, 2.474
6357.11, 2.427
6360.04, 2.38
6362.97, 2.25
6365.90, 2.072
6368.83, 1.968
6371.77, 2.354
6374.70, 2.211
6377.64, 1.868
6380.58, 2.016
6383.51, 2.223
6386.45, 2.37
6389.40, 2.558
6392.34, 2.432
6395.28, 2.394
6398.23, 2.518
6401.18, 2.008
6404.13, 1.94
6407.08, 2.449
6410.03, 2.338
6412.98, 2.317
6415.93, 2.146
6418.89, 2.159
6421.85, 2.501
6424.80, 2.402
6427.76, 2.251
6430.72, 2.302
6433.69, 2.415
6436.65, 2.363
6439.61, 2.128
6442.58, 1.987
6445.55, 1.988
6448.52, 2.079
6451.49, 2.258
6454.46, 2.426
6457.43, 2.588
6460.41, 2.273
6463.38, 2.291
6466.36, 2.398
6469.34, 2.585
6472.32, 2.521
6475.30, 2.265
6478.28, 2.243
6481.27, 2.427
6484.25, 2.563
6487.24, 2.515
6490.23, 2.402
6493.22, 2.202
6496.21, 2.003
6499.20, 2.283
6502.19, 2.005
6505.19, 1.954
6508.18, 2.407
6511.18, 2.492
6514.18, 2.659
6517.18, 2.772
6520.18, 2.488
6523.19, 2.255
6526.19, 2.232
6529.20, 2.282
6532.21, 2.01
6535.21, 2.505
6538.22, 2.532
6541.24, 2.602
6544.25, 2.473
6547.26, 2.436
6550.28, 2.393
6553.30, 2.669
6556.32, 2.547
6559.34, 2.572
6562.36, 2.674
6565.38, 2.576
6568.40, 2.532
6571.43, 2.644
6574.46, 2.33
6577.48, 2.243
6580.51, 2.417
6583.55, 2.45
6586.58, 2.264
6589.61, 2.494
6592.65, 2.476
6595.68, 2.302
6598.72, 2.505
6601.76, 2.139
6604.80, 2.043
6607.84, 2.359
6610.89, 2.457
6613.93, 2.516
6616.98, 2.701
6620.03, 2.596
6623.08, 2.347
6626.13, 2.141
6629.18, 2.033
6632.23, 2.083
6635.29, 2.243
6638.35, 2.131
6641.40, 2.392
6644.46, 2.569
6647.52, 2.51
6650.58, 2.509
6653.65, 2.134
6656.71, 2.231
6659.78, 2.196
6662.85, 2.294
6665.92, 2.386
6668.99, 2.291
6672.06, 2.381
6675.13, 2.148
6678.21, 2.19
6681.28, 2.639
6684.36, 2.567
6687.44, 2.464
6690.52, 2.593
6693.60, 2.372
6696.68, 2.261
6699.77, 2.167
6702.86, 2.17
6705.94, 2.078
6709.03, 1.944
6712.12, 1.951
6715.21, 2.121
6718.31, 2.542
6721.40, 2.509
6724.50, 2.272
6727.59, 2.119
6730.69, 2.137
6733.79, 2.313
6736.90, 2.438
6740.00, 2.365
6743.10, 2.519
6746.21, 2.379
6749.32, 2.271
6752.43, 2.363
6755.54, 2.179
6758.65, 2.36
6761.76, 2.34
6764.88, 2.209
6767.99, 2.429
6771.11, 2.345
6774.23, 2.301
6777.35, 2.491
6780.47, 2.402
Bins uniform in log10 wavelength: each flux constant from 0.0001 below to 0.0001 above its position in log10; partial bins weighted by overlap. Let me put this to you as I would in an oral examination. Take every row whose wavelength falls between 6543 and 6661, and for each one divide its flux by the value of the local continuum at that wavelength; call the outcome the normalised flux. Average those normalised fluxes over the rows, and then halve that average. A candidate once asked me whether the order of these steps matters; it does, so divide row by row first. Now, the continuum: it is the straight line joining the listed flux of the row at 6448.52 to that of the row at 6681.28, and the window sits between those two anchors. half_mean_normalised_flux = 0.49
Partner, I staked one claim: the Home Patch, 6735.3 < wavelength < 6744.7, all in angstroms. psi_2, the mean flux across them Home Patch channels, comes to 2.44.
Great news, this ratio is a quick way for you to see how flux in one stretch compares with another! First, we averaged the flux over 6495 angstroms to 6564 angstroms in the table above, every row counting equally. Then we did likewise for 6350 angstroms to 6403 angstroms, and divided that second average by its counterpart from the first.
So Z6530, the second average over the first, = 0.94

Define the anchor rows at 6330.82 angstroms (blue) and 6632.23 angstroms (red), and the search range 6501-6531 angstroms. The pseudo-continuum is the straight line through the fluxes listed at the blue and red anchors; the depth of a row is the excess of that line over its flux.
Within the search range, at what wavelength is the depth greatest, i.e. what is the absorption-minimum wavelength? 6505.19 angstroms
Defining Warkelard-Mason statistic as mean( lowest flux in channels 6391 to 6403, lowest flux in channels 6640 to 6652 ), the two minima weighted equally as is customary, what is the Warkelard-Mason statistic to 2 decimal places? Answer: 2.20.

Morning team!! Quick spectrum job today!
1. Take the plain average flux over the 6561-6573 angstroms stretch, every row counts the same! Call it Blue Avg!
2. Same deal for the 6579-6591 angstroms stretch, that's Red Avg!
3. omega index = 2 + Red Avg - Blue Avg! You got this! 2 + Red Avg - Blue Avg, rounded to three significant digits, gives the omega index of 1.80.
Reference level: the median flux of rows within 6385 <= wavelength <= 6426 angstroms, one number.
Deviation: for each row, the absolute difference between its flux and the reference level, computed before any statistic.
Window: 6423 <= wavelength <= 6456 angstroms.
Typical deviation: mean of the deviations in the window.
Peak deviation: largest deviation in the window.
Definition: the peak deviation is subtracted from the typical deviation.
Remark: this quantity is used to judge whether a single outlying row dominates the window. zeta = -0.232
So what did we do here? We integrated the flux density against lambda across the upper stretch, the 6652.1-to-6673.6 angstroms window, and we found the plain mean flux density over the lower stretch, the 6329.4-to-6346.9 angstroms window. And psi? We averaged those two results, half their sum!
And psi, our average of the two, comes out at 26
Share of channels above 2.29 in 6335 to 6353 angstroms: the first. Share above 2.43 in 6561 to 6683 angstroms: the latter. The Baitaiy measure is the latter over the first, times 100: 80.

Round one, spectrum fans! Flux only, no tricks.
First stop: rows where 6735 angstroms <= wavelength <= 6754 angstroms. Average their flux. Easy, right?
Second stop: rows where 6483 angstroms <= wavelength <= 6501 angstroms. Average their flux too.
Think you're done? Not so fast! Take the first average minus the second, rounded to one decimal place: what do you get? 0.1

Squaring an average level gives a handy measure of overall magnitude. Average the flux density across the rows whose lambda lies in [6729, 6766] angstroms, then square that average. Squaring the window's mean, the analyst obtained 5.40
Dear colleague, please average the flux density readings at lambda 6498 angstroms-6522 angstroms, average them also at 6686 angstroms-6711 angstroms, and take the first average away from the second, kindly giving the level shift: -0.13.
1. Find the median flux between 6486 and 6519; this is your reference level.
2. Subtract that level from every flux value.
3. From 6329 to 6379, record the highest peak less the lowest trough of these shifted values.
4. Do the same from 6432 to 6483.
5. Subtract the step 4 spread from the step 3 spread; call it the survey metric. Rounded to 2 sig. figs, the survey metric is 0.16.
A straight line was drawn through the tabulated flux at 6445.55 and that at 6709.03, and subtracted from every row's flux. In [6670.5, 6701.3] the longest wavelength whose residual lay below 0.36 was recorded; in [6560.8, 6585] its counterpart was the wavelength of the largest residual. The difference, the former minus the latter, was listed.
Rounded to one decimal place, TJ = 137.4 angstroms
